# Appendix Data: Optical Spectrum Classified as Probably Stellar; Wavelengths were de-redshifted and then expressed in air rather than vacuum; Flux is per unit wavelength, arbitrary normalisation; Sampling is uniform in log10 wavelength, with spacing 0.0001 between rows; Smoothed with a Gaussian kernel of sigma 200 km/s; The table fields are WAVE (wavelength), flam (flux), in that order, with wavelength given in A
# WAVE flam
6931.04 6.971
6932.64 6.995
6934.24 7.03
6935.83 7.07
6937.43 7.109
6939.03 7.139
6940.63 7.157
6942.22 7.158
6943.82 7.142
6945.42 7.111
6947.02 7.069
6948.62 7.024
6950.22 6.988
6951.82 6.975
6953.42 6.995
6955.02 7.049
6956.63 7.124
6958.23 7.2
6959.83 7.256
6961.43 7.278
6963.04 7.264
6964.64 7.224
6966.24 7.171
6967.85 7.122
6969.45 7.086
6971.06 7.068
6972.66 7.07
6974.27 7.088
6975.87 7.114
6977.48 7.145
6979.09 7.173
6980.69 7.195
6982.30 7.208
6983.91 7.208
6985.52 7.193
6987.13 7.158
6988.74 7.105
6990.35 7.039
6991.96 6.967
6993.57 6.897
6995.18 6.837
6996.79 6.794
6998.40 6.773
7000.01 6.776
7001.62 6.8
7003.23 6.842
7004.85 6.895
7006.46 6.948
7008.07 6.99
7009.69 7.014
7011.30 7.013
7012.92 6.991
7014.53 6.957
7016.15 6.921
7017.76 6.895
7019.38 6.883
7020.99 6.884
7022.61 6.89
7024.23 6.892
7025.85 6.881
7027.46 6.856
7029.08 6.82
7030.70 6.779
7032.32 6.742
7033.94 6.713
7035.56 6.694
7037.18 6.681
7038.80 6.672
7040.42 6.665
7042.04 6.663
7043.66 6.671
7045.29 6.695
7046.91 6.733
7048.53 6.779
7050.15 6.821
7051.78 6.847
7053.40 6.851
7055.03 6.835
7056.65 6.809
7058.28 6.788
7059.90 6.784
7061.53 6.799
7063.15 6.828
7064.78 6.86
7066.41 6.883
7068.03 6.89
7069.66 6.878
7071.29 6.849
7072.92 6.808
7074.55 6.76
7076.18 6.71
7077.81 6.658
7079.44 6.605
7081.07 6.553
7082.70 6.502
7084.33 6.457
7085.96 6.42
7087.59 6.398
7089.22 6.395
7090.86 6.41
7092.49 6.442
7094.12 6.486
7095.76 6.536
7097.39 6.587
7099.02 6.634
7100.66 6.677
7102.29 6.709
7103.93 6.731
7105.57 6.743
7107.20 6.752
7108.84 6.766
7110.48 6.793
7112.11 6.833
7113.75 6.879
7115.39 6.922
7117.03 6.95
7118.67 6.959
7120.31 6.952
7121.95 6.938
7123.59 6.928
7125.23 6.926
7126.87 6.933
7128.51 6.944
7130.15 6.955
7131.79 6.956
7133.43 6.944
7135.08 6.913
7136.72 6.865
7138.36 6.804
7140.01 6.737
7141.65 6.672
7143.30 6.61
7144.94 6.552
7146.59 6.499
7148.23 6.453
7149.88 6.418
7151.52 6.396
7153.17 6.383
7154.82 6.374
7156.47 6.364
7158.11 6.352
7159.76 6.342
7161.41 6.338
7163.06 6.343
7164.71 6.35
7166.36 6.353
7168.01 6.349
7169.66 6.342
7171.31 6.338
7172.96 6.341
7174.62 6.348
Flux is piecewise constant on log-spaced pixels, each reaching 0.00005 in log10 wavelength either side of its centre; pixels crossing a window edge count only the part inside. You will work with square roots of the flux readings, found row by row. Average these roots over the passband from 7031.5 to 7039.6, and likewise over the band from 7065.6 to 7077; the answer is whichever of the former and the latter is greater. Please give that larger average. 2.61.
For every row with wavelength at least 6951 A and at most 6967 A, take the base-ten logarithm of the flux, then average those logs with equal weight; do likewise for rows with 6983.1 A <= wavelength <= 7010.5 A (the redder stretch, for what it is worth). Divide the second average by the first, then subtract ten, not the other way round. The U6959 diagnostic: -9.01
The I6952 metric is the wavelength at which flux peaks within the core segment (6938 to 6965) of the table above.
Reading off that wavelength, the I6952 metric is 6961.43 A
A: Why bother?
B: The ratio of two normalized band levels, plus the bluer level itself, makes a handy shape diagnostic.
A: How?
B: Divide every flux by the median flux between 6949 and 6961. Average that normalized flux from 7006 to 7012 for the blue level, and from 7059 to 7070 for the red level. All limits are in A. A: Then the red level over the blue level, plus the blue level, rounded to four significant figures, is 1.971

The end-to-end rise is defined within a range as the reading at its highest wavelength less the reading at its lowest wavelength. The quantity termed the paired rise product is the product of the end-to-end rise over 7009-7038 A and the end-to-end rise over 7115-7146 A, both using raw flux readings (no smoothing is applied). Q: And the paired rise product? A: 0.12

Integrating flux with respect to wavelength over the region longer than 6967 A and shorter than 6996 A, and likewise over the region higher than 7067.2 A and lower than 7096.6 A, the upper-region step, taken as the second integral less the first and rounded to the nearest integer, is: -12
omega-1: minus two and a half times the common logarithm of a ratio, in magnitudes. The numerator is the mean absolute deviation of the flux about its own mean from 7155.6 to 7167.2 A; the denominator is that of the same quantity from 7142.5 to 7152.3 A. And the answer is 2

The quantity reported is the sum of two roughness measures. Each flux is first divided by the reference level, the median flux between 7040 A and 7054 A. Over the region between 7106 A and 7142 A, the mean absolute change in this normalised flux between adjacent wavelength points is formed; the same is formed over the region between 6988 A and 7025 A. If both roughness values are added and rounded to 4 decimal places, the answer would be 0.0087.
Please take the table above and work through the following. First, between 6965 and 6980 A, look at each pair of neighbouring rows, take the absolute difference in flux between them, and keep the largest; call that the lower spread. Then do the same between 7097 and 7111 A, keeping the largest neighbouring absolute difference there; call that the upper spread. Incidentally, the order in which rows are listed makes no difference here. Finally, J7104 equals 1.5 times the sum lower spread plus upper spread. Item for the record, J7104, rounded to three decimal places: 0.144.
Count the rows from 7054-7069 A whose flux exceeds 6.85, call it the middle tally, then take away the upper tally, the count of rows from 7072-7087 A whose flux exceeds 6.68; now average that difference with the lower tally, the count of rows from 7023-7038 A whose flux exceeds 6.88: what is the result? 1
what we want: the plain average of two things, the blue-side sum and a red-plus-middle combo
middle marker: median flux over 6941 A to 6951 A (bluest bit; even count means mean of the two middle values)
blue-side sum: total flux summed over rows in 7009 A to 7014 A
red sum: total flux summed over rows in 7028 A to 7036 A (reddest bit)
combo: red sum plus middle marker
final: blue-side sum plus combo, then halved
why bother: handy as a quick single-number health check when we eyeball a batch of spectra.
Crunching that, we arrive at 31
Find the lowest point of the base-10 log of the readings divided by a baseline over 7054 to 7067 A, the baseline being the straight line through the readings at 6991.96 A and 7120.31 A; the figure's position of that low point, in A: 7059.90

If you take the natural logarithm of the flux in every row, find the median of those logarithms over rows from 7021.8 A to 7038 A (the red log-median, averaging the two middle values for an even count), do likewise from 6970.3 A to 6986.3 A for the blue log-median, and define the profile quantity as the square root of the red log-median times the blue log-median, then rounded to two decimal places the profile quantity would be 1.94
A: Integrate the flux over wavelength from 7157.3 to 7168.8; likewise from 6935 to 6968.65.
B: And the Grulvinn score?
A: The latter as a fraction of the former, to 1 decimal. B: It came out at 3.3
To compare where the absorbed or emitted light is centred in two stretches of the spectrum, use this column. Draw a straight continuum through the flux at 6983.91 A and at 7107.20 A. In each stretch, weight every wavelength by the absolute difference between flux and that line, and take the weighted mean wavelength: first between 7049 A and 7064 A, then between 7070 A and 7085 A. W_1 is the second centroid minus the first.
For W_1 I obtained 23.6 A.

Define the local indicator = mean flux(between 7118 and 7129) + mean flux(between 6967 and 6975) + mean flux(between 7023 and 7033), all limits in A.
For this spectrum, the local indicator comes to 20.9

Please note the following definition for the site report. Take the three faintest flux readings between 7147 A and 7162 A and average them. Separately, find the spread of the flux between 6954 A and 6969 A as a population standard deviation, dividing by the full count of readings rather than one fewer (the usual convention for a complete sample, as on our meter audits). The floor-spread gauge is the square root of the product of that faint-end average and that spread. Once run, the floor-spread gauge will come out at 0.68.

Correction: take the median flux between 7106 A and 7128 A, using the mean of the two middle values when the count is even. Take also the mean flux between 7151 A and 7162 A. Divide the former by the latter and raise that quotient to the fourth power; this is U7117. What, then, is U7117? 1.40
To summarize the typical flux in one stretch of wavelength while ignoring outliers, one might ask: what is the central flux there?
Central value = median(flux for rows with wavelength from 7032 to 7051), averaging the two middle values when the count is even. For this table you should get 6.69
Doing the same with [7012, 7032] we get 6.89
